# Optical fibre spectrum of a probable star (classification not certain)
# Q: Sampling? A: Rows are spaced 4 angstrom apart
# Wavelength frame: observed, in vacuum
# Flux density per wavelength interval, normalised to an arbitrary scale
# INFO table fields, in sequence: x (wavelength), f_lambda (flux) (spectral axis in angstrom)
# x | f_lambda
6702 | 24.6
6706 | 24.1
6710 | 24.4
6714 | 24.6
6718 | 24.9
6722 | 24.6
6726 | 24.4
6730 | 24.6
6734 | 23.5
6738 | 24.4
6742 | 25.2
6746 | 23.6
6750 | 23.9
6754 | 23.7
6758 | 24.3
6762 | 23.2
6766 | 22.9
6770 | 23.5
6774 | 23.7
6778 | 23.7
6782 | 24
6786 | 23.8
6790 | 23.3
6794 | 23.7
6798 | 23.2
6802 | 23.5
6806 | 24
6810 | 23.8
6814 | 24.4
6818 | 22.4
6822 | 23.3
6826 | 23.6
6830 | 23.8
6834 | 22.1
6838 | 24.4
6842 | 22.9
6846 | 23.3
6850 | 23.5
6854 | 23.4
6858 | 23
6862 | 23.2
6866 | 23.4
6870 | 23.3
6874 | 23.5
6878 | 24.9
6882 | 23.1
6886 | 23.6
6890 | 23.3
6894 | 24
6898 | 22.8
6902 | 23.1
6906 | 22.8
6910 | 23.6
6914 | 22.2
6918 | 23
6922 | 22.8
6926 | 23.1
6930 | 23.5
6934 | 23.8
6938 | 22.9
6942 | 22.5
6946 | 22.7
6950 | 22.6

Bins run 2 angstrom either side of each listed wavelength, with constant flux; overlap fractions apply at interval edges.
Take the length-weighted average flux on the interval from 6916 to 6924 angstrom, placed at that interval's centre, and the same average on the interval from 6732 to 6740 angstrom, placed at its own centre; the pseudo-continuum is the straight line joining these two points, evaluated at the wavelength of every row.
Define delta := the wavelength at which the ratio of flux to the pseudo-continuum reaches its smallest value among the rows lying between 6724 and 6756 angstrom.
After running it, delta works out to 6734 angstrom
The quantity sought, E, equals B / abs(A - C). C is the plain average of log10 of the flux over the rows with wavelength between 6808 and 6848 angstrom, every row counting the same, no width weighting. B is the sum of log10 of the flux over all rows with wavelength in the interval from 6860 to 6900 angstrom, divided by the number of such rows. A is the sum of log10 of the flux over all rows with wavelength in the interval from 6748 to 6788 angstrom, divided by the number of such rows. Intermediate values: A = 1.37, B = 1.37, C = 1.37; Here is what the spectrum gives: 267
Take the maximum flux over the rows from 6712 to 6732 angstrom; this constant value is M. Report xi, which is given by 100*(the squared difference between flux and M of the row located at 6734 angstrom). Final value 196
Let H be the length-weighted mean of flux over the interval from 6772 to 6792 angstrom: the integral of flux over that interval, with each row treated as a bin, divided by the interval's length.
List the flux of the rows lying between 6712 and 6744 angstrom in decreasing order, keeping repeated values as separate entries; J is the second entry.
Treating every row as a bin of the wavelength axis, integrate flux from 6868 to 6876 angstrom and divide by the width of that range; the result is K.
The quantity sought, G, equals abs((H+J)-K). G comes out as 25.2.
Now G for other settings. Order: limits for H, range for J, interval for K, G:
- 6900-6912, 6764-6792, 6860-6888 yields 23.4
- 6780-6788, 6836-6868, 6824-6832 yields 23.7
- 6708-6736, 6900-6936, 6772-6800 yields 24.4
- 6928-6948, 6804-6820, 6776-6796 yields 23.4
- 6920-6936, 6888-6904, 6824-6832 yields 22.9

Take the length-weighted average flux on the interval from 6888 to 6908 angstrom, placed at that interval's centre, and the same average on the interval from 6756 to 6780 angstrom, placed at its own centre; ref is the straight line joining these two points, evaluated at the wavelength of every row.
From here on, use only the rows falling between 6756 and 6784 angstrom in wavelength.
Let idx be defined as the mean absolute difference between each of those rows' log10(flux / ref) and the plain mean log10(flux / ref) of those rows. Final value 0.0067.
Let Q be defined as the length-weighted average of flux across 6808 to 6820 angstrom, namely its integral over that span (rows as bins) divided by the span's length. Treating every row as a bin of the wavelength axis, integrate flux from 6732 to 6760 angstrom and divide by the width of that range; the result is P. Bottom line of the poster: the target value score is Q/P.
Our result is 0.98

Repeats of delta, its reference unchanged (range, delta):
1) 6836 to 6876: 6842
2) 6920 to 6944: 6942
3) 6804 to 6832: 6818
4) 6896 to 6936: 6914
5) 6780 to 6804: 6798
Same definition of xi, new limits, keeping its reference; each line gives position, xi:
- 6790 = 256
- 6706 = 64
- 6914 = 729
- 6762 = 289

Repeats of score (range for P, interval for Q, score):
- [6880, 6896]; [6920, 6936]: 0.99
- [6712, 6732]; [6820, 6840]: 0.95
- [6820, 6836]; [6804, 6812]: 1.03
